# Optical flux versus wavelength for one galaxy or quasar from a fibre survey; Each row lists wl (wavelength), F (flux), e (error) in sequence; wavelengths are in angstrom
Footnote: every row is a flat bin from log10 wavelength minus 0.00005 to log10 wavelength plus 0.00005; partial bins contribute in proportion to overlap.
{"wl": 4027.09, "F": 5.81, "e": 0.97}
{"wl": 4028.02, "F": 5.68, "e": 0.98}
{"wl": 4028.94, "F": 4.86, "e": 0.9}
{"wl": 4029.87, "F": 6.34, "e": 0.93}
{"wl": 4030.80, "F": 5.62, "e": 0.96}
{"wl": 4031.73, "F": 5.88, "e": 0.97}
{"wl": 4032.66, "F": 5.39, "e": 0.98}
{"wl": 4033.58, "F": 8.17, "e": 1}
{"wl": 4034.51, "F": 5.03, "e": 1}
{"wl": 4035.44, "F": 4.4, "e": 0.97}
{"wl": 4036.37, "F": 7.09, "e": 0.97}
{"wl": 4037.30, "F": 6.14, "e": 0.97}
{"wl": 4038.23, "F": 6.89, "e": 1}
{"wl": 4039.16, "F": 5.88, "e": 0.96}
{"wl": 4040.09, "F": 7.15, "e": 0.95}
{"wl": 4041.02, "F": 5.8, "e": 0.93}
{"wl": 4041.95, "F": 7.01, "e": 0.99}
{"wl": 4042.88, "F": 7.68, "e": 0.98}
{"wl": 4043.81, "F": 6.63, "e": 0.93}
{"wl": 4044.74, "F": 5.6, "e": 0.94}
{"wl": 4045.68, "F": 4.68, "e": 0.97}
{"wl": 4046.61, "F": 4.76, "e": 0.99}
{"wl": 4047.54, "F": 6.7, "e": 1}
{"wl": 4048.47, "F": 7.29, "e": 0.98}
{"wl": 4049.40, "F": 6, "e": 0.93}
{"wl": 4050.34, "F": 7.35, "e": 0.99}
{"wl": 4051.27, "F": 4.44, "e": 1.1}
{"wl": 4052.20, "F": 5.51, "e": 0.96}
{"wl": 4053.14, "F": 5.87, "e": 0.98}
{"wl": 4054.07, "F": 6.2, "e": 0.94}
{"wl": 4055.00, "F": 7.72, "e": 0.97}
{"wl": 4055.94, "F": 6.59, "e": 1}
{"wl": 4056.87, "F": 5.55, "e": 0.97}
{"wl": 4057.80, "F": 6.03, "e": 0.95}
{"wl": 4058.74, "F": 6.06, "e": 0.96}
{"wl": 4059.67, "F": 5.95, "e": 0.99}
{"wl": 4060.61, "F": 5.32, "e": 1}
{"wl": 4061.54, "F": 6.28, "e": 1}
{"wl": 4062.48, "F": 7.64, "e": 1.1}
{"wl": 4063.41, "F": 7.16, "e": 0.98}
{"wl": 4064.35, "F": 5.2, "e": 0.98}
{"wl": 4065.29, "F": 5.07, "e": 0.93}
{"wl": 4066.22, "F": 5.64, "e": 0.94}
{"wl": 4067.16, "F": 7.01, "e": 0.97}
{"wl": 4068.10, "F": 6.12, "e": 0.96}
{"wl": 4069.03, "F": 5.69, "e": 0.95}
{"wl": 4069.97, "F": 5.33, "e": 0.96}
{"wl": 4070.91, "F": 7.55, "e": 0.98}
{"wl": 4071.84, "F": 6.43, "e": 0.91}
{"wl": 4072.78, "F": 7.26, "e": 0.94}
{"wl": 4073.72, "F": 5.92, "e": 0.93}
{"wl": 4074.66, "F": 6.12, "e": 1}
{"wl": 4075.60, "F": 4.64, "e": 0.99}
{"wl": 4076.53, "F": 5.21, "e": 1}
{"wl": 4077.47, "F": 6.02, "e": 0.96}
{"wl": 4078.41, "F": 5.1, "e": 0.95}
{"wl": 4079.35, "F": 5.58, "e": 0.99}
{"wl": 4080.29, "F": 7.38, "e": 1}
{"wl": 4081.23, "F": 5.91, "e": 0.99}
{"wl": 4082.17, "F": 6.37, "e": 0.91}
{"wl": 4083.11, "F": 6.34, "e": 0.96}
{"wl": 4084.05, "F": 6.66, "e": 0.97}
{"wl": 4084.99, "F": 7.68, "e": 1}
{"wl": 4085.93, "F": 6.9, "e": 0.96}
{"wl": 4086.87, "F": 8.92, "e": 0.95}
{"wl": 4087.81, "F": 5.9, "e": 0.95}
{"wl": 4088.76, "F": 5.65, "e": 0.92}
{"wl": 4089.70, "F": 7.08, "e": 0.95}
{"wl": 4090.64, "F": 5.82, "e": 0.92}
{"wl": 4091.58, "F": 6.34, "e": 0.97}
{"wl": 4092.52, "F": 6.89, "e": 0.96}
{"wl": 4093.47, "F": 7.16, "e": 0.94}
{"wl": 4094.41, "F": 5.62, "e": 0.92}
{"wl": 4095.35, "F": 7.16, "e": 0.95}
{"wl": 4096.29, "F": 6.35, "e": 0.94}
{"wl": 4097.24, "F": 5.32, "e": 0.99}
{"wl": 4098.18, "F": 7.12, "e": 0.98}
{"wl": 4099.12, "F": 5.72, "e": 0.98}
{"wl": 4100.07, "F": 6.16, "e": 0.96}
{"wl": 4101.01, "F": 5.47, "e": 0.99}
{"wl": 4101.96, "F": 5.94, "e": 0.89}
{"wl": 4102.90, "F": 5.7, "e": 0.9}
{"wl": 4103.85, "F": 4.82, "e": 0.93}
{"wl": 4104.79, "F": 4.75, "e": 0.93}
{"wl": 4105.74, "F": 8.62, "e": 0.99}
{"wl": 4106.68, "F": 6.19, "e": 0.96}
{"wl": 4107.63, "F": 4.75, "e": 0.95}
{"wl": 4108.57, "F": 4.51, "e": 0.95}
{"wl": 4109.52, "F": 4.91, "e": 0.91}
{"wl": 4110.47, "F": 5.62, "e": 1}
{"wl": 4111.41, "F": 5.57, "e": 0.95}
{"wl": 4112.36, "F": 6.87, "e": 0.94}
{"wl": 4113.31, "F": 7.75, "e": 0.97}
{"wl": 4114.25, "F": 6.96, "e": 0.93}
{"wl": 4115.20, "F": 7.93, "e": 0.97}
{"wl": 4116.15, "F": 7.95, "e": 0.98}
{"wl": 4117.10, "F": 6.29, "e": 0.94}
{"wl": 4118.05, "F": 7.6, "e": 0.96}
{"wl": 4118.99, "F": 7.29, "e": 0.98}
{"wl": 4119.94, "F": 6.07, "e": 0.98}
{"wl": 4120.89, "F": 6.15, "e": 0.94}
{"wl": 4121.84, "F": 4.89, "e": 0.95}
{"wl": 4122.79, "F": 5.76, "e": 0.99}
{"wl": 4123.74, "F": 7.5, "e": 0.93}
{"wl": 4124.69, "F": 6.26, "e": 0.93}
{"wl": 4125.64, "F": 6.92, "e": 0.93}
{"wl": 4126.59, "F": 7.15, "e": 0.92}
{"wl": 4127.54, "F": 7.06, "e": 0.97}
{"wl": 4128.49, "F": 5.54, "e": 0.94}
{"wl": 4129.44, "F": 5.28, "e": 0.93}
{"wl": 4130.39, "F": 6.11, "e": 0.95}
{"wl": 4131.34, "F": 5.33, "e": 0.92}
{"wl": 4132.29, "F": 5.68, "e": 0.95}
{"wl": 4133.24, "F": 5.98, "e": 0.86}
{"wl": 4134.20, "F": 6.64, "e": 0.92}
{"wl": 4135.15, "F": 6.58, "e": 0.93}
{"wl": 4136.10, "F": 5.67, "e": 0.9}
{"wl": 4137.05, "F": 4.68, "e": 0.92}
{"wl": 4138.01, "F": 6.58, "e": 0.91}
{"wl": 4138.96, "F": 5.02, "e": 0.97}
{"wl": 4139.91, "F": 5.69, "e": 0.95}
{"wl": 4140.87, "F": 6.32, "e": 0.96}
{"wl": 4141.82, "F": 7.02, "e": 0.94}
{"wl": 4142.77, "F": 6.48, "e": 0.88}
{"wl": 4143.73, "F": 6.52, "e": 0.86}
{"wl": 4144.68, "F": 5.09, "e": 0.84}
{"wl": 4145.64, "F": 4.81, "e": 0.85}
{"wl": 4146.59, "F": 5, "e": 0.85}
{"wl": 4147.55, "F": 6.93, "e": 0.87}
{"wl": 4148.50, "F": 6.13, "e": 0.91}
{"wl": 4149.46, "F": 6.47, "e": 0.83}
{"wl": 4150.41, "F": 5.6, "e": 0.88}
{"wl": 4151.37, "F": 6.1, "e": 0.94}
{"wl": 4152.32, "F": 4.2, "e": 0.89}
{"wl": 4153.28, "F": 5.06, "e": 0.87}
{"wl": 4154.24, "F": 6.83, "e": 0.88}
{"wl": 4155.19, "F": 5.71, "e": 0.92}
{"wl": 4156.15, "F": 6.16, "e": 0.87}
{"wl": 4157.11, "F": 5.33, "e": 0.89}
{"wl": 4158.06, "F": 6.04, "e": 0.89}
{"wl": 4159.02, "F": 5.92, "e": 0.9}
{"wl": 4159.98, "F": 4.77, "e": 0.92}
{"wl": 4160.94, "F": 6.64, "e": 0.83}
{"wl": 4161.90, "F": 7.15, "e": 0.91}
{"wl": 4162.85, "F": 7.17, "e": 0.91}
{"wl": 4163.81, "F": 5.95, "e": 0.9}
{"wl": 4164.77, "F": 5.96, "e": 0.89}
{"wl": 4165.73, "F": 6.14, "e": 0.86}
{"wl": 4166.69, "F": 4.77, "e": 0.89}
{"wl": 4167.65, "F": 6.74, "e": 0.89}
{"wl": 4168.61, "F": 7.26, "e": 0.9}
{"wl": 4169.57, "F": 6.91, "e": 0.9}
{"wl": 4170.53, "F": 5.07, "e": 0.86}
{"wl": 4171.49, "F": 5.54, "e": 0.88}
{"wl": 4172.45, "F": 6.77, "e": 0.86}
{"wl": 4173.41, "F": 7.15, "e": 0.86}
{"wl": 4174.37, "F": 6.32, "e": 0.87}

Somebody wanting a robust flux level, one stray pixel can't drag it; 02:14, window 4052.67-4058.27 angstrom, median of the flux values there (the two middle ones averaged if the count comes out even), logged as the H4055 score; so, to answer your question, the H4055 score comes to 6.1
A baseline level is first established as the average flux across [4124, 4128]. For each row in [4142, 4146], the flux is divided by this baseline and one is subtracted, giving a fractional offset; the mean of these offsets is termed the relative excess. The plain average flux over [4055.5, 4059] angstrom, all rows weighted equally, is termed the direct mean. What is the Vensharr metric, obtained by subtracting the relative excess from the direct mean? 6.2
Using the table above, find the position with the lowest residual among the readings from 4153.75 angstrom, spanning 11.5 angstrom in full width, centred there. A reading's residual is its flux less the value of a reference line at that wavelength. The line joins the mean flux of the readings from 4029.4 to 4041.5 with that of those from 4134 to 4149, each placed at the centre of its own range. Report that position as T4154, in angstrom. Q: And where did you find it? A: 4152.32 angstrom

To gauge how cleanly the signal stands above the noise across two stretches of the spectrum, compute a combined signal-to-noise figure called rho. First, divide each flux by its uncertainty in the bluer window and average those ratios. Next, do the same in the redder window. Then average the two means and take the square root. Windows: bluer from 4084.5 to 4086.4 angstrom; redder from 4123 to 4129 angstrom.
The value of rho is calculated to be 2.70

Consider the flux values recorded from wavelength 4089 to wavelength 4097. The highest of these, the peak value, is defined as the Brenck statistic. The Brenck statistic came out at 7.16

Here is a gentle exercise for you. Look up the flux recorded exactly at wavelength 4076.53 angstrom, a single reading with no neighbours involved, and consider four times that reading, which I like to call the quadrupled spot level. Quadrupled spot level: 21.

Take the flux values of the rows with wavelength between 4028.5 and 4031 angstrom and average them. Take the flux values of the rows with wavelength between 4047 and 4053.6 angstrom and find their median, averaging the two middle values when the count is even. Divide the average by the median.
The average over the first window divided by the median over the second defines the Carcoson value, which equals 0.93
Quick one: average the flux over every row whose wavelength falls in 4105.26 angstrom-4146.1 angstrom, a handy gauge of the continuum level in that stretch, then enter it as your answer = 6.22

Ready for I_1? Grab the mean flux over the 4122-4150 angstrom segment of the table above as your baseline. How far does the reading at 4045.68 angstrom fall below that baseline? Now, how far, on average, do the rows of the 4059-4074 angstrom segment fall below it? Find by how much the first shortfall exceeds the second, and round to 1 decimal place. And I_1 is 1.5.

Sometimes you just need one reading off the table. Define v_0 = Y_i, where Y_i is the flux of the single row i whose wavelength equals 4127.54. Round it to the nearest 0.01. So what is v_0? 7.06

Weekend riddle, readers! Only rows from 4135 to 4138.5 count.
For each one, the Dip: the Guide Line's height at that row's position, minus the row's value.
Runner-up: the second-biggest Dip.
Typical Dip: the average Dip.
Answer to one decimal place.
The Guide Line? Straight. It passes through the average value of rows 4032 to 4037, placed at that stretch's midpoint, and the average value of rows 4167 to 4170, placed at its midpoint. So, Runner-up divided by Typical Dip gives 1.2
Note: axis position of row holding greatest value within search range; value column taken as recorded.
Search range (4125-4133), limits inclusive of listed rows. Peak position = 4126.59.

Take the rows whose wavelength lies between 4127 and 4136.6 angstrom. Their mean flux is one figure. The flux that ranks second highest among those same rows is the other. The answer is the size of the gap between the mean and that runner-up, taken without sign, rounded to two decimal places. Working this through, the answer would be 0.65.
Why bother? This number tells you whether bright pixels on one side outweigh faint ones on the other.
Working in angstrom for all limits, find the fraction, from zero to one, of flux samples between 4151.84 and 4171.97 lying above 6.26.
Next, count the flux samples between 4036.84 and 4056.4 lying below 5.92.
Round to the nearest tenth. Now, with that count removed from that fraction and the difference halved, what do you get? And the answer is -3.8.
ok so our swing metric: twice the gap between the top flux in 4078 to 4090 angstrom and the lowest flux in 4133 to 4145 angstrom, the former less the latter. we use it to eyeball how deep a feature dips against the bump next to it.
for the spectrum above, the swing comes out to 8.5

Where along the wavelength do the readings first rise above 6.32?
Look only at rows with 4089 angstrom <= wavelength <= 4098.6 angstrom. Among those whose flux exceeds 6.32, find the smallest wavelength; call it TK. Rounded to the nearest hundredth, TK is 4089.70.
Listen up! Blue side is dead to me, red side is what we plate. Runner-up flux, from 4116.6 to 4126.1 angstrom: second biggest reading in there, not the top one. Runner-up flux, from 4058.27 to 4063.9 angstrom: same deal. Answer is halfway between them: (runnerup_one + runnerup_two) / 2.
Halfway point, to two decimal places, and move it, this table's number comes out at 7.33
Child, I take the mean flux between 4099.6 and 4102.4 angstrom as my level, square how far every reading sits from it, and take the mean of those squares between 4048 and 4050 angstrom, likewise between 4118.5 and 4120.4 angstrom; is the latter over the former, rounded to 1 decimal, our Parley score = 1.0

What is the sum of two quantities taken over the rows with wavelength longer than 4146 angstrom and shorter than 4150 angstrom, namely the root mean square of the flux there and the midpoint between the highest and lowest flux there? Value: 12.1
